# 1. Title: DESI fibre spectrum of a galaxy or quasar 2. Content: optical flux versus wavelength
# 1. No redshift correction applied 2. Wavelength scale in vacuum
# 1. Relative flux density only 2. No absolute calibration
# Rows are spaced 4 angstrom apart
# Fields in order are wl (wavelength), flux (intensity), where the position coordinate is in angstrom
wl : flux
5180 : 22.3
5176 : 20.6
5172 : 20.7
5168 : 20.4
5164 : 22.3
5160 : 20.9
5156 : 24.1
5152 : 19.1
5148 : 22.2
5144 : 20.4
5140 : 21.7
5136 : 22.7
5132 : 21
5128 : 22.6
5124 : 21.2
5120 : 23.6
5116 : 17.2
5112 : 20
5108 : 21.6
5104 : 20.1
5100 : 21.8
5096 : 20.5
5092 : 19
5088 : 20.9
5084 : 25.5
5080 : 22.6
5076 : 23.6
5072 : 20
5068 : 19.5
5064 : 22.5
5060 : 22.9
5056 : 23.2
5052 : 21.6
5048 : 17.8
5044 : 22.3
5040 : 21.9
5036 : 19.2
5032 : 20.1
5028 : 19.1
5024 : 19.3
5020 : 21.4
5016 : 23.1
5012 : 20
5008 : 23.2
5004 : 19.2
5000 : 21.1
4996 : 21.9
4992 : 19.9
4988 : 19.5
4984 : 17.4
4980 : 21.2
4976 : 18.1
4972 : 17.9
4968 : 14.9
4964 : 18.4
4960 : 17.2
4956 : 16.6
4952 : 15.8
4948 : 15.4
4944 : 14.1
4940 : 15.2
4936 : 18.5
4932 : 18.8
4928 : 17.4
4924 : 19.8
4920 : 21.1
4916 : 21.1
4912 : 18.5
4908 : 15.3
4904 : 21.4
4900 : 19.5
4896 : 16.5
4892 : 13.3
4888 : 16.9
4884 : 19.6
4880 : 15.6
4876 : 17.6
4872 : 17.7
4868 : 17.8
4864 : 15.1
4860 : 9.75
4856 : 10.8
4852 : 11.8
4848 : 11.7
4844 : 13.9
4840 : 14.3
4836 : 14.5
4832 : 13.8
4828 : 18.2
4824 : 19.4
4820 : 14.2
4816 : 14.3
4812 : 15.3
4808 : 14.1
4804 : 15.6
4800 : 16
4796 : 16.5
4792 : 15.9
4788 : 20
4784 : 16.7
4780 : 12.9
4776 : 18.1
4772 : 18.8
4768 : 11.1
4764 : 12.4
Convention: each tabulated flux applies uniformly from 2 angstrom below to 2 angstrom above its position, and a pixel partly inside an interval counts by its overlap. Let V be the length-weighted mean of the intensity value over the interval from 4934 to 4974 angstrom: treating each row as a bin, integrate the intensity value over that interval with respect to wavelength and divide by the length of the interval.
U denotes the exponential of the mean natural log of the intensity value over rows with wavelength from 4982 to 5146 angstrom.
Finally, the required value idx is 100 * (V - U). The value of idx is -455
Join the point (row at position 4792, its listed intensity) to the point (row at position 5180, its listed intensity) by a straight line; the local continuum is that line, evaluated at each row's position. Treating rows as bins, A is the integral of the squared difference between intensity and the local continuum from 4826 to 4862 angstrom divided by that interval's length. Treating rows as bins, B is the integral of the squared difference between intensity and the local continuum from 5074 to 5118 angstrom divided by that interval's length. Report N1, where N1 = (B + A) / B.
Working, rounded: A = 19.1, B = 5.4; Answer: 4.56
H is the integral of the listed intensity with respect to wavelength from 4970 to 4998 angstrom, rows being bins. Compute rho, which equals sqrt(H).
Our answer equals 23.3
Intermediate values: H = 544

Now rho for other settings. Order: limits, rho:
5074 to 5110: 28.0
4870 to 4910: 26.3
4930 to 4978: 28.3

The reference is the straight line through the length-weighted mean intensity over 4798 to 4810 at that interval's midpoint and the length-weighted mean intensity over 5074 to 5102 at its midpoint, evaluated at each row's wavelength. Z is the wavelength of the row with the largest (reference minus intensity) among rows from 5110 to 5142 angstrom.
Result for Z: 5116 angstrom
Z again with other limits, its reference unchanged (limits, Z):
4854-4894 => 4860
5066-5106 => 5092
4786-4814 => 4808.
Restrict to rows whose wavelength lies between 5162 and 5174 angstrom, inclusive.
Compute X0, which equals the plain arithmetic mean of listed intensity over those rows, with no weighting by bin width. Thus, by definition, 21.1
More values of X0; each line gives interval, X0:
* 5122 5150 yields 21.7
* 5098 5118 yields 20.1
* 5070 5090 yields 22.5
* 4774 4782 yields 15.5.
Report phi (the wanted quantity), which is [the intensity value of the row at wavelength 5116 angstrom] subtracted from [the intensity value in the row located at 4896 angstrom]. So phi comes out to -1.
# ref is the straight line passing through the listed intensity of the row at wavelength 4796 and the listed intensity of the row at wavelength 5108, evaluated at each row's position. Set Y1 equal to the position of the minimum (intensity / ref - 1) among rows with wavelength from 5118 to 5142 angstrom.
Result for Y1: 5132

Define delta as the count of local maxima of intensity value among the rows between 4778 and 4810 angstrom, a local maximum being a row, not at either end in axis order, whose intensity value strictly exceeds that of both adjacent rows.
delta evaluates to 2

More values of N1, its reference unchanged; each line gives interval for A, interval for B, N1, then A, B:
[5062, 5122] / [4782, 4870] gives 1.47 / 4.7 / 9.9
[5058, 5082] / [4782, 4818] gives 2.36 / 4.2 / 3.1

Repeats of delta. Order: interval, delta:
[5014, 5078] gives 3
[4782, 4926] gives 9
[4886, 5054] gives 9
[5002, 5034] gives 2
